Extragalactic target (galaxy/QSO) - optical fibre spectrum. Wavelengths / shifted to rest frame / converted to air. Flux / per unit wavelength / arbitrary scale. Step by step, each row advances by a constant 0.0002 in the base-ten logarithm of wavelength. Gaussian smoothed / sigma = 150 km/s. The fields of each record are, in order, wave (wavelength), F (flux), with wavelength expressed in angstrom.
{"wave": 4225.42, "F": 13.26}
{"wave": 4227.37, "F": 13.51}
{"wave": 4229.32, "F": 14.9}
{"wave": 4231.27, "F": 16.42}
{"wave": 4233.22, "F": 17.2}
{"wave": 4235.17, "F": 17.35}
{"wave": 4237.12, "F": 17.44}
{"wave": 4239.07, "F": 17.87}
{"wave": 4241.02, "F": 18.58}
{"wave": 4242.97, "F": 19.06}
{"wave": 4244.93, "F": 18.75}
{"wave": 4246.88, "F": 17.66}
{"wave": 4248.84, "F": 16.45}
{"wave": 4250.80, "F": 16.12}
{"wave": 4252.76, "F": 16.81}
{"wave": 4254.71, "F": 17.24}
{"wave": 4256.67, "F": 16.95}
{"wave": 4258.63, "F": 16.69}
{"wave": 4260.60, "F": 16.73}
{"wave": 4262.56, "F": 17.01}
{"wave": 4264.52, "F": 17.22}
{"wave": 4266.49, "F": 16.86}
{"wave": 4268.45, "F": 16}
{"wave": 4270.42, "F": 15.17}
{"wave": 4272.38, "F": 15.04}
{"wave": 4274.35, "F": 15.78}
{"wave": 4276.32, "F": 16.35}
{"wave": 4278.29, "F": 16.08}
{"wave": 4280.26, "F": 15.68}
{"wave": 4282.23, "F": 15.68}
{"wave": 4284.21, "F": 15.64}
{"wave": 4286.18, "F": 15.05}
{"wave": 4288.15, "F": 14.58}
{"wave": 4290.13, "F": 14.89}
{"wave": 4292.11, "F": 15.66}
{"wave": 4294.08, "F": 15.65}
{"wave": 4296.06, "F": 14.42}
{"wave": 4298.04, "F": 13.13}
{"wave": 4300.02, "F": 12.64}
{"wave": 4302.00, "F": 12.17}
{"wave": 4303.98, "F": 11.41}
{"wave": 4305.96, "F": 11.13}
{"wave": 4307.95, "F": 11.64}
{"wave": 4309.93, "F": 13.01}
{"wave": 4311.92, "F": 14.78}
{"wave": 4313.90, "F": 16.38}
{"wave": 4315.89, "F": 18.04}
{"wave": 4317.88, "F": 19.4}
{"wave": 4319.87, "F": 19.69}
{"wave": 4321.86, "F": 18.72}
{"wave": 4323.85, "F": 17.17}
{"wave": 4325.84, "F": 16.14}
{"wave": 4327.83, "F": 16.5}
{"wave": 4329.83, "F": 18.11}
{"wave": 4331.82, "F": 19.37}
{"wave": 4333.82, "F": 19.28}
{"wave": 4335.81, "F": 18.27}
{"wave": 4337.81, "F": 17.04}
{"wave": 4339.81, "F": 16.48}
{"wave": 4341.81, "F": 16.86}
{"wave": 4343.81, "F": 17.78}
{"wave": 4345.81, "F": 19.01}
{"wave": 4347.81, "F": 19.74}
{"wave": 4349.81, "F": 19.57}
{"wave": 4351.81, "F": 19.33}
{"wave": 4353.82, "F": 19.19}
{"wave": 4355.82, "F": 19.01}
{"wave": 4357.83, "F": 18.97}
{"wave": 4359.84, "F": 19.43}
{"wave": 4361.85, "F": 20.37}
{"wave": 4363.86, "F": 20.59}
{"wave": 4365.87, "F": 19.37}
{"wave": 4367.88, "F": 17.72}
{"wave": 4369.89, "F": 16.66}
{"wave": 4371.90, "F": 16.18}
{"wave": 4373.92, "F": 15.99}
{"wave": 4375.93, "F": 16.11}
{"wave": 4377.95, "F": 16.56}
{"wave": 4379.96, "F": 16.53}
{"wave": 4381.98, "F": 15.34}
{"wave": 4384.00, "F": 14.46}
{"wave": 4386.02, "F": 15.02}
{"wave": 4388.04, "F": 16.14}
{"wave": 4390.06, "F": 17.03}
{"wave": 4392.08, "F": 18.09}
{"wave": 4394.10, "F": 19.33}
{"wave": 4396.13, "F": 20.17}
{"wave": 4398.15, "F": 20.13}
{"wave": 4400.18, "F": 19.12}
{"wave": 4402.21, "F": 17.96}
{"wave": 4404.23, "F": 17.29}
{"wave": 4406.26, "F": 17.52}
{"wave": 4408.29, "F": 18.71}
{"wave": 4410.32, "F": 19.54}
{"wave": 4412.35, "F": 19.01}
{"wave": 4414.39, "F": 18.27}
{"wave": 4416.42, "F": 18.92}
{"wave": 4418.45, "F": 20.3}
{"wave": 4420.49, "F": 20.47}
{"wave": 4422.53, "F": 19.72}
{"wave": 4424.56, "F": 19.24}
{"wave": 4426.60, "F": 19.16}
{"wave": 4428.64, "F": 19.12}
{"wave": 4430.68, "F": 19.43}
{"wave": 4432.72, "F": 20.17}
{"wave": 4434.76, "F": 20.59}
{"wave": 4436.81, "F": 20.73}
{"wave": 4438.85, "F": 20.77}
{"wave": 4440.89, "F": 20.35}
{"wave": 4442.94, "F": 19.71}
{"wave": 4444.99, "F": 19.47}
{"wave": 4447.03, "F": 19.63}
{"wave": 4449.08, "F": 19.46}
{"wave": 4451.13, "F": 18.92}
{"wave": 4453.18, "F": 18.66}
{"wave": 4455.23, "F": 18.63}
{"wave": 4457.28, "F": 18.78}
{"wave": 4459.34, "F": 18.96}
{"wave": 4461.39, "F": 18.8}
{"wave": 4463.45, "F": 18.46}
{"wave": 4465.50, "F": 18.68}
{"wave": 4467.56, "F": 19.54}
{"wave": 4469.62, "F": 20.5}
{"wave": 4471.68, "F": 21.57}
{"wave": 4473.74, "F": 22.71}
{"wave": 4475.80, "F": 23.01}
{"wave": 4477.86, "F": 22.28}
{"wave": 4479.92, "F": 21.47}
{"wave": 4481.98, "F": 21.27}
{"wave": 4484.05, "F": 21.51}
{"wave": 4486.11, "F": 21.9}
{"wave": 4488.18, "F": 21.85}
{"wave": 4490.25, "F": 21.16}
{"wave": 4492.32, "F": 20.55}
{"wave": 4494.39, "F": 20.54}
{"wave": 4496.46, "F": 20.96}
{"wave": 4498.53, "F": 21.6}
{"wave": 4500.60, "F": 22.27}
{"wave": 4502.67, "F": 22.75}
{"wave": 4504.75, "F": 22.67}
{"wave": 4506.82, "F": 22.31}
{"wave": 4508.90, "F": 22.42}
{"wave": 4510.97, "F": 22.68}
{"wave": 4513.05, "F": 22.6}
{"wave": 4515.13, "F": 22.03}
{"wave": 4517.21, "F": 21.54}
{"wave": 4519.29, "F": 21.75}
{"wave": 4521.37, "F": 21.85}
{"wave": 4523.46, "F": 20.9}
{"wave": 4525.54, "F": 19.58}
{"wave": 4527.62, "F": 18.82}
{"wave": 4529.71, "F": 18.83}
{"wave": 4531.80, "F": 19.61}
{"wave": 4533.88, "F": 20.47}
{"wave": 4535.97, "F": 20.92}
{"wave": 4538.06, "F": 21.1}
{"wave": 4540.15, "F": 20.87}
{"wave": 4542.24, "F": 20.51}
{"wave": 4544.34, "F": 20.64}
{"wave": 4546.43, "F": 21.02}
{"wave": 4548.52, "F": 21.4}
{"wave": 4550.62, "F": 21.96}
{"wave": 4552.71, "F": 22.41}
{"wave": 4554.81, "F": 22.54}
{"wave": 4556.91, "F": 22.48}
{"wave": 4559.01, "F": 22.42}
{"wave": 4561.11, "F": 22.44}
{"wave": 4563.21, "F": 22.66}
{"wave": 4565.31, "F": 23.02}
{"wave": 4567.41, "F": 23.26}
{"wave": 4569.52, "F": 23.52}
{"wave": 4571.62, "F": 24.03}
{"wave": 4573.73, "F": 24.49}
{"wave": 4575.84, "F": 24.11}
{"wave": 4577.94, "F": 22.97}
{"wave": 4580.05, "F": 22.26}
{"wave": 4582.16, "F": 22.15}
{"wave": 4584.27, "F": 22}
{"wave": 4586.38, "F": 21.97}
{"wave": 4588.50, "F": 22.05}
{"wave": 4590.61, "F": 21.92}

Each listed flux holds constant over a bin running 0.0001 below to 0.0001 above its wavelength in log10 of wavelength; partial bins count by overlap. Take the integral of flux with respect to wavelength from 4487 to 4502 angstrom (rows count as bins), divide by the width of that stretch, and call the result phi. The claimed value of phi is 21.3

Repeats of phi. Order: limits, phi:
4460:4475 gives 20.1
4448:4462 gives 18.9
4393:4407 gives 18.8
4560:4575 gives 23.3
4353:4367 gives 19.5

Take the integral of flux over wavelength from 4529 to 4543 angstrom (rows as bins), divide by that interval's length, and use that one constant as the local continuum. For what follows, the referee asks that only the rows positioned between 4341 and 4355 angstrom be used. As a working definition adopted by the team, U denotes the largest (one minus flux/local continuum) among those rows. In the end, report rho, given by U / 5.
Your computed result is 0.034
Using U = 0.17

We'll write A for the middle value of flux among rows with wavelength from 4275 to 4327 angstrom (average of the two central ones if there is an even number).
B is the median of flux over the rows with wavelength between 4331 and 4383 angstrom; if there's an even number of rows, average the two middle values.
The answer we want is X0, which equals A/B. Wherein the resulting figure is 0.84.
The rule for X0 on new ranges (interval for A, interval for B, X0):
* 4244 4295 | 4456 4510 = 0.75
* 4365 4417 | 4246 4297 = 1.10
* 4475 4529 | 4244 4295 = 1.35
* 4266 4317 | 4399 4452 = 0.78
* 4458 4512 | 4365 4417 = 1.22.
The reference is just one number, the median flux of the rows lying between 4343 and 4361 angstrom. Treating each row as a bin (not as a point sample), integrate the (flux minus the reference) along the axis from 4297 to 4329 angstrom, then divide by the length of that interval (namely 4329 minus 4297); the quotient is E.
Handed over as -4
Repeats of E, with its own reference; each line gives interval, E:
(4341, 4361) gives 0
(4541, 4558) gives 2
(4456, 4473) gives 0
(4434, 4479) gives 1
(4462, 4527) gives 2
